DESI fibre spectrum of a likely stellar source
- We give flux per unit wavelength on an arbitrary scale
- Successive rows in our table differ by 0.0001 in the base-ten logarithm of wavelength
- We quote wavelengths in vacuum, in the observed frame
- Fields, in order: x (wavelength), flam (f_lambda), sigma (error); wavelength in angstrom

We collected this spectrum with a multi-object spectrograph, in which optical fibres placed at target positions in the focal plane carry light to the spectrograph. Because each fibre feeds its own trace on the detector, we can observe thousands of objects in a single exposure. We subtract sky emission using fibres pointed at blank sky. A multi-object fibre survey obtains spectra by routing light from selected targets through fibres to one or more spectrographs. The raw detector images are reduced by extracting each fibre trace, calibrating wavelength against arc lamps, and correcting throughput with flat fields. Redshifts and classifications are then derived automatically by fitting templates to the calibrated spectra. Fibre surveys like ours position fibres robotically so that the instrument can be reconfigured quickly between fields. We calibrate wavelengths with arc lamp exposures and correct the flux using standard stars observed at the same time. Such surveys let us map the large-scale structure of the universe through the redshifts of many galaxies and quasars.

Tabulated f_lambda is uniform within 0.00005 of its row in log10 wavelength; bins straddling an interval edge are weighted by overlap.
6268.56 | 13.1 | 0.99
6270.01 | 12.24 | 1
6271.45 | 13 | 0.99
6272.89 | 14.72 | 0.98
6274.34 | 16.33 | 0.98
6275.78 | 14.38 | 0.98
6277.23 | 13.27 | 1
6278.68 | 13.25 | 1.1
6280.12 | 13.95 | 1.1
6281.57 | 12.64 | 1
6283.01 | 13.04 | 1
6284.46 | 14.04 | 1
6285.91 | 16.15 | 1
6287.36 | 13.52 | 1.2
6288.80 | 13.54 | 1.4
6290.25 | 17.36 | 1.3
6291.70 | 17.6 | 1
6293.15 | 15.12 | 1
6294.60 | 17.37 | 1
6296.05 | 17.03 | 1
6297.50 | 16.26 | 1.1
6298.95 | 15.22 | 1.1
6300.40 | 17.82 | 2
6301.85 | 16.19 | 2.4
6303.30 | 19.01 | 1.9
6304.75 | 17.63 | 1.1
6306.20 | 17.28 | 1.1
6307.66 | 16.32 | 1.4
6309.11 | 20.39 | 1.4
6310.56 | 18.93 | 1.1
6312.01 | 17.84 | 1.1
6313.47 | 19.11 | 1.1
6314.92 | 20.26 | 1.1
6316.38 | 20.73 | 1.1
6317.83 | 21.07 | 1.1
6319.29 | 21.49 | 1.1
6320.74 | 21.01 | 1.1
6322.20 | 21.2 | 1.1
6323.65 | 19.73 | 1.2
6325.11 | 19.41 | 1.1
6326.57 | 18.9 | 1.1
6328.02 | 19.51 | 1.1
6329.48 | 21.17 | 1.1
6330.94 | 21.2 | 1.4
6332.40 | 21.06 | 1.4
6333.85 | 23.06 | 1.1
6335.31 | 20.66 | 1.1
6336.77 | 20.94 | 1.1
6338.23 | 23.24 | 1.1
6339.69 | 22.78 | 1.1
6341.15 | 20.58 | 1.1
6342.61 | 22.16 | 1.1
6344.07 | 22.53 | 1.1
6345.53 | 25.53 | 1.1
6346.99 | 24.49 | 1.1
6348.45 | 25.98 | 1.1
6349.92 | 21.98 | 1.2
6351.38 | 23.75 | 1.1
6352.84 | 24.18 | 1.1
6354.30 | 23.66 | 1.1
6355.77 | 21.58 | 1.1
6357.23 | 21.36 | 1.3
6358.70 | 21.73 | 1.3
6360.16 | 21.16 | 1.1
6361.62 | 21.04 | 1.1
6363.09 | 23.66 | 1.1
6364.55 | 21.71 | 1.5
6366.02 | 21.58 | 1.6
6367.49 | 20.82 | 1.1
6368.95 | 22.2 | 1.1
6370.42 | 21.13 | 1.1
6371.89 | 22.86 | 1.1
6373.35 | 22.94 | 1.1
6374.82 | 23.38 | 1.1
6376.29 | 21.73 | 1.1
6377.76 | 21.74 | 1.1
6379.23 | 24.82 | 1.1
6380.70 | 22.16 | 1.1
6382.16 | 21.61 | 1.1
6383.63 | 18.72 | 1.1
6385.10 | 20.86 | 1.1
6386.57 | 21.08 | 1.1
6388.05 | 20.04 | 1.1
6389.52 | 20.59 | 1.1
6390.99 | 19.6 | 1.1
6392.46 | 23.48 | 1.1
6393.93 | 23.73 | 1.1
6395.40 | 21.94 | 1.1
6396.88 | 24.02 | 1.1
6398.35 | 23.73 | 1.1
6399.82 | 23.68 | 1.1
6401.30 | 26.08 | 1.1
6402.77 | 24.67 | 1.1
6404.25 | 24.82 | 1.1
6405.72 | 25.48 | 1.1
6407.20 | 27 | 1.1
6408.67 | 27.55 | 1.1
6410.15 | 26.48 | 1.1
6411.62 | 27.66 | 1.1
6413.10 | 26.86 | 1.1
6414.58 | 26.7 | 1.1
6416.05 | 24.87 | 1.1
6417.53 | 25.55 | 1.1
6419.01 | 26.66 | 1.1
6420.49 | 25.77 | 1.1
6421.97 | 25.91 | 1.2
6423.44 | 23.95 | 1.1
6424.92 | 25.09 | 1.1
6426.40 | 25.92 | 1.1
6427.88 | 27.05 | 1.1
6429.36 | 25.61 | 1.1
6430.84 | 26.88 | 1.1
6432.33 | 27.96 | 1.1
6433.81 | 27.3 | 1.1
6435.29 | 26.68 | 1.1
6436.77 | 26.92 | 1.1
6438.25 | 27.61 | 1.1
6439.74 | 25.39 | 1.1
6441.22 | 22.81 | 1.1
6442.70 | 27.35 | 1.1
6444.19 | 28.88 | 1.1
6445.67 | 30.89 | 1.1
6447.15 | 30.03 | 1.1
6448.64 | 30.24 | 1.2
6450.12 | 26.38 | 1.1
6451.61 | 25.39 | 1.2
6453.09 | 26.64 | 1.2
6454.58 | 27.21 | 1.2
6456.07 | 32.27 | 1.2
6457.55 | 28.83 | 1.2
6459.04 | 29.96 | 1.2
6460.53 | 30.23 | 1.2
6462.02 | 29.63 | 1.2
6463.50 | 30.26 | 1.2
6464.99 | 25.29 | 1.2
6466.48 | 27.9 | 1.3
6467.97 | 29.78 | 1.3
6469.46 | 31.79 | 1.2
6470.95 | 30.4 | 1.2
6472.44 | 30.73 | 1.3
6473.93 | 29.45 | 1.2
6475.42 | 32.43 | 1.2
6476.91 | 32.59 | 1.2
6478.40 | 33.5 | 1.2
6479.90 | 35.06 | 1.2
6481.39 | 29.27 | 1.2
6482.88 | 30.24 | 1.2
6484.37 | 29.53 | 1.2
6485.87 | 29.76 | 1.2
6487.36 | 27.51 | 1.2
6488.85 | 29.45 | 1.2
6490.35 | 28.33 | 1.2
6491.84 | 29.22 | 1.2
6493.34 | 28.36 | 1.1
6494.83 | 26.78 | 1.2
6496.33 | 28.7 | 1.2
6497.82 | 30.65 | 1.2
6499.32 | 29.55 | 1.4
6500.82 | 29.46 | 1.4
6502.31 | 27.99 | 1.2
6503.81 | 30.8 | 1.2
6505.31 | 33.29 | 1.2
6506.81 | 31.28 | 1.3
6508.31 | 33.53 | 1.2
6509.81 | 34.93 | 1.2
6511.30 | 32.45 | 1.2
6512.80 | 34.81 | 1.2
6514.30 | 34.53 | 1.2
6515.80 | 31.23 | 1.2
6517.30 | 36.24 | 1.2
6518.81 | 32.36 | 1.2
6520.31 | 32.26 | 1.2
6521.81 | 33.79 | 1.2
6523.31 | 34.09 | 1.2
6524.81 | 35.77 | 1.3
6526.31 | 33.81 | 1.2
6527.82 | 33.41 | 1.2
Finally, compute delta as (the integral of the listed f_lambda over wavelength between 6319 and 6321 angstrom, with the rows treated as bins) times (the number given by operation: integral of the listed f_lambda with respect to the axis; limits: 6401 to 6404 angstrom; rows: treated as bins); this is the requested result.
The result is 3218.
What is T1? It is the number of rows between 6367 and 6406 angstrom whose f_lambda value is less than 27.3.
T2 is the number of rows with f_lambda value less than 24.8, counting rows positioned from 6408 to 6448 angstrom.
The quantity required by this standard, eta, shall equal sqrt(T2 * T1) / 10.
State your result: 0.7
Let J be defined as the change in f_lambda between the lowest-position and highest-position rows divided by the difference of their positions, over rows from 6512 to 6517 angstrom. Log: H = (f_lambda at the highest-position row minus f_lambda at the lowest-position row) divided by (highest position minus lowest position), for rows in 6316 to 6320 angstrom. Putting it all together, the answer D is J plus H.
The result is -0.9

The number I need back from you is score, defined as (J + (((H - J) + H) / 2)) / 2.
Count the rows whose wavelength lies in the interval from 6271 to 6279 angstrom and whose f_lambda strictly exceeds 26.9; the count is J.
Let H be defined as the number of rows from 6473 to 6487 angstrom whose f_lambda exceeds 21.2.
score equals 4.5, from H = 9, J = 0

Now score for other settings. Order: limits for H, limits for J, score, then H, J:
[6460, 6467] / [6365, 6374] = 2.5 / 5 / 0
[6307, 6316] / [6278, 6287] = 0.0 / 0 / 0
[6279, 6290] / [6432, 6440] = 1.0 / 0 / 4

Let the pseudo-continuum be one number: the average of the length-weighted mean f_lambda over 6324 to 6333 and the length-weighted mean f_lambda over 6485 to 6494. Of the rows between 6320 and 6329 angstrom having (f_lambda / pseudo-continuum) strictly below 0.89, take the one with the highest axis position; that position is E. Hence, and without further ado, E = 6328.02 angstrom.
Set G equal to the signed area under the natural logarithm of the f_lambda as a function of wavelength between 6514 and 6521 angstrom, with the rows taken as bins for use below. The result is 24.5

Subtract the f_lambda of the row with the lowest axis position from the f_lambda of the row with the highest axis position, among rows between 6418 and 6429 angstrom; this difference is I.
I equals 0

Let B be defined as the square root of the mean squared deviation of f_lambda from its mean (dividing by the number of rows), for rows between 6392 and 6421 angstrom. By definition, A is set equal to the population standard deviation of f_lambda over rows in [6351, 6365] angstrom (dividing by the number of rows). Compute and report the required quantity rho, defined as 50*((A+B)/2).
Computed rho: 68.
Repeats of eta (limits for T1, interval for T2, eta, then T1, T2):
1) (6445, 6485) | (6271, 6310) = 1.2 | 5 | 27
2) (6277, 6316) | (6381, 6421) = 1.9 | 27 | 14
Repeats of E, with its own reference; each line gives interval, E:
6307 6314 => 6313.47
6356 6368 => 6367.49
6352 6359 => 6358.70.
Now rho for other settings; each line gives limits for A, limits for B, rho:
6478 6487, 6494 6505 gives 89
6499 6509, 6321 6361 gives 92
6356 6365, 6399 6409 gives 54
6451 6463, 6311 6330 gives 79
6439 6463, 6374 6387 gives 100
